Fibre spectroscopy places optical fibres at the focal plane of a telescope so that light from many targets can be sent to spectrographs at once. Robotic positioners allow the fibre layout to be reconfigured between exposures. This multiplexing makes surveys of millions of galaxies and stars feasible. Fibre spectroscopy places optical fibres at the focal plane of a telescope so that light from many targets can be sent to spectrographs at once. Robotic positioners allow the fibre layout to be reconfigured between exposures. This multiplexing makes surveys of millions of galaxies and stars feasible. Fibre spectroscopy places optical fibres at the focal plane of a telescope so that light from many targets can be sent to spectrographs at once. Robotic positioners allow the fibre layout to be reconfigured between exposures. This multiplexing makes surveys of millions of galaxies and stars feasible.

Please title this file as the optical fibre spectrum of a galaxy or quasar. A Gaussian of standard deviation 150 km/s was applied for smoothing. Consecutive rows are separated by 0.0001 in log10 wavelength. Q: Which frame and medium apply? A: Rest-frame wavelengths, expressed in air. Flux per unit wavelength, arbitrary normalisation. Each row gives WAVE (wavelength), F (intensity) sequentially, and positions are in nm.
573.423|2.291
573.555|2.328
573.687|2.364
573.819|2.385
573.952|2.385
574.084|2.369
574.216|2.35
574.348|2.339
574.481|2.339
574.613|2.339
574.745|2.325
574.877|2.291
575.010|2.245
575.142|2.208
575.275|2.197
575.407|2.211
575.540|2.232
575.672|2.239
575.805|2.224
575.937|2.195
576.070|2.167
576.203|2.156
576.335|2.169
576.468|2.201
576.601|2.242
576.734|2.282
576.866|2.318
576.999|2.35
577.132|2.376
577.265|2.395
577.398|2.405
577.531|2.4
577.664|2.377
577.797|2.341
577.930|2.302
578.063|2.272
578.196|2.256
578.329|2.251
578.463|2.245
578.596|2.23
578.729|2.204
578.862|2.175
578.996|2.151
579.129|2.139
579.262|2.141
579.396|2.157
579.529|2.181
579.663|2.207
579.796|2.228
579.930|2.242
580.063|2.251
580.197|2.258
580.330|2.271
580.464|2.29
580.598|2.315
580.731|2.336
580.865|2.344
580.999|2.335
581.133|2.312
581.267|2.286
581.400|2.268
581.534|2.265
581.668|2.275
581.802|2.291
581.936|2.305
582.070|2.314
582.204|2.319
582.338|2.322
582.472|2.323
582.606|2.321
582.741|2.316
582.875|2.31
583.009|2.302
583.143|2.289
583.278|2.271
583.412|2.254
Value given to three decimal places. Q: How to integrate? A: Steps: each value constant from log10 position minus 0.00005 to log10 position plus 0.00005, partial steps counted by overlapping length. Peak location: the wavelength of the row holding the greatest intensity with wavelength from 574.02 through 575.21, 574.084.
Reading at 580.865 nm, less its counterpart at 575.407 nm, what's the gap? 0.13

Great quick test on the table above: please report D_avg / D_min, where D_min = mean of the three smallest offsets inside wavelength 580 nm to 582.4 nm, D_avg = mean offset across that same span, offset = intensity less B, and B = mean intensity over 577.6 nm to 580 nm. 2.3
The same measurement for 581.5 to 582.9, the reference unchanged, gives 1.6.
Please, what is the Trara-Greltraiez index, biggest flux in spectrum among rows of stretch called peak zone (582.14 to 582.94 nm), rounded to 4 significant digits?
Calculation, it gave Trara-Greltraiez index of 2.323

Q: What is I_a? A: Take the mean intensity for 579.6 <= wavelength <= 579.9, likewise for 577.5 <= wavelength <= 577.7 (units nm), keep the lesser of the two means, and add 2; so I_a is 4.22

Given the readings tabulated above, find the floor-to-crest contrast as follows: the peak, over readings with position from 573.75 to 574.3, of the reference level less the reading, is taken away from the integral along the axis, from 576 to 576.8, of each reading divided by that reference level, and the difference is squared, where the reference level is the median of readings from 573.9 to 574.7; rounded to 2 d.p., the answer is 0.57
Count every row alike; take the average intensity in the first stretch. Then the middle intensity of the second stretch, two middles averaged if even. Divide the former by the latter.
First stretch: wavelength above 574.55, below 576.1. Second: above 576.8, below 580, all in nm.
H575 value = 1.00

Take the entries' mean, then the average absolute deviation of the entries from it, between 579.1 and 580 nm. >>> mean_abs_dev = 0.035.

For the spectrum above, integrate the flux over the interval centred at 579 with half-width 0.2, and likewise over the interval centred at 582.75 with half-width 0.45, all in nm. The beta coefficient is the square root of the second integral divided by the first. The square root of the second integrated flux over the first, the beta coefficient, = 1.6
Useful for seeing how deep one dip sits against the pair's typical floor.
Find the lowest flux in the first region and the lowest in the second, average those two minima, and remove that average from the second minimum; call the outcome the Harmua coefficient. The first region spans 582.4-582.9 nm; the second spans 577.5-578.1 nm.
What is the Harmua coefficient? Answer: -0.02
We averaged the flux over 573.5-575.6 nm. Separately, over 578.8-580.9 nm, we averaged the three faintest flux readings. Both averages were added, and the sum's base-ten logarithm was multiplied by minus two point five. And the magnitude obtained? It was -1.62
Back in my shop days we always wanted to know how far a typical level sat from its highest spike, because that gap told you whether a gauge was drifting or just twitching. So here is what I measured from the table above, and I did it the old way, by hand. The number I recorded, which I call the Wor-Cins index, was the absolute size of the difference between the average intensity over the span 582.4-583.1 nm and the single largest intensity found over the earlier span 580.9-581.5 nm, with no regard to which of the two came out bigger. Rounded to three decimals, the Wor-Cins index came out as 0.021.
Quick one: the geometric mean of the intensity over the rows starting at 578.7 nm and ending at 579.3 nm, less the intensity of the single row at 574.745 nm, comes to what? -0.16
